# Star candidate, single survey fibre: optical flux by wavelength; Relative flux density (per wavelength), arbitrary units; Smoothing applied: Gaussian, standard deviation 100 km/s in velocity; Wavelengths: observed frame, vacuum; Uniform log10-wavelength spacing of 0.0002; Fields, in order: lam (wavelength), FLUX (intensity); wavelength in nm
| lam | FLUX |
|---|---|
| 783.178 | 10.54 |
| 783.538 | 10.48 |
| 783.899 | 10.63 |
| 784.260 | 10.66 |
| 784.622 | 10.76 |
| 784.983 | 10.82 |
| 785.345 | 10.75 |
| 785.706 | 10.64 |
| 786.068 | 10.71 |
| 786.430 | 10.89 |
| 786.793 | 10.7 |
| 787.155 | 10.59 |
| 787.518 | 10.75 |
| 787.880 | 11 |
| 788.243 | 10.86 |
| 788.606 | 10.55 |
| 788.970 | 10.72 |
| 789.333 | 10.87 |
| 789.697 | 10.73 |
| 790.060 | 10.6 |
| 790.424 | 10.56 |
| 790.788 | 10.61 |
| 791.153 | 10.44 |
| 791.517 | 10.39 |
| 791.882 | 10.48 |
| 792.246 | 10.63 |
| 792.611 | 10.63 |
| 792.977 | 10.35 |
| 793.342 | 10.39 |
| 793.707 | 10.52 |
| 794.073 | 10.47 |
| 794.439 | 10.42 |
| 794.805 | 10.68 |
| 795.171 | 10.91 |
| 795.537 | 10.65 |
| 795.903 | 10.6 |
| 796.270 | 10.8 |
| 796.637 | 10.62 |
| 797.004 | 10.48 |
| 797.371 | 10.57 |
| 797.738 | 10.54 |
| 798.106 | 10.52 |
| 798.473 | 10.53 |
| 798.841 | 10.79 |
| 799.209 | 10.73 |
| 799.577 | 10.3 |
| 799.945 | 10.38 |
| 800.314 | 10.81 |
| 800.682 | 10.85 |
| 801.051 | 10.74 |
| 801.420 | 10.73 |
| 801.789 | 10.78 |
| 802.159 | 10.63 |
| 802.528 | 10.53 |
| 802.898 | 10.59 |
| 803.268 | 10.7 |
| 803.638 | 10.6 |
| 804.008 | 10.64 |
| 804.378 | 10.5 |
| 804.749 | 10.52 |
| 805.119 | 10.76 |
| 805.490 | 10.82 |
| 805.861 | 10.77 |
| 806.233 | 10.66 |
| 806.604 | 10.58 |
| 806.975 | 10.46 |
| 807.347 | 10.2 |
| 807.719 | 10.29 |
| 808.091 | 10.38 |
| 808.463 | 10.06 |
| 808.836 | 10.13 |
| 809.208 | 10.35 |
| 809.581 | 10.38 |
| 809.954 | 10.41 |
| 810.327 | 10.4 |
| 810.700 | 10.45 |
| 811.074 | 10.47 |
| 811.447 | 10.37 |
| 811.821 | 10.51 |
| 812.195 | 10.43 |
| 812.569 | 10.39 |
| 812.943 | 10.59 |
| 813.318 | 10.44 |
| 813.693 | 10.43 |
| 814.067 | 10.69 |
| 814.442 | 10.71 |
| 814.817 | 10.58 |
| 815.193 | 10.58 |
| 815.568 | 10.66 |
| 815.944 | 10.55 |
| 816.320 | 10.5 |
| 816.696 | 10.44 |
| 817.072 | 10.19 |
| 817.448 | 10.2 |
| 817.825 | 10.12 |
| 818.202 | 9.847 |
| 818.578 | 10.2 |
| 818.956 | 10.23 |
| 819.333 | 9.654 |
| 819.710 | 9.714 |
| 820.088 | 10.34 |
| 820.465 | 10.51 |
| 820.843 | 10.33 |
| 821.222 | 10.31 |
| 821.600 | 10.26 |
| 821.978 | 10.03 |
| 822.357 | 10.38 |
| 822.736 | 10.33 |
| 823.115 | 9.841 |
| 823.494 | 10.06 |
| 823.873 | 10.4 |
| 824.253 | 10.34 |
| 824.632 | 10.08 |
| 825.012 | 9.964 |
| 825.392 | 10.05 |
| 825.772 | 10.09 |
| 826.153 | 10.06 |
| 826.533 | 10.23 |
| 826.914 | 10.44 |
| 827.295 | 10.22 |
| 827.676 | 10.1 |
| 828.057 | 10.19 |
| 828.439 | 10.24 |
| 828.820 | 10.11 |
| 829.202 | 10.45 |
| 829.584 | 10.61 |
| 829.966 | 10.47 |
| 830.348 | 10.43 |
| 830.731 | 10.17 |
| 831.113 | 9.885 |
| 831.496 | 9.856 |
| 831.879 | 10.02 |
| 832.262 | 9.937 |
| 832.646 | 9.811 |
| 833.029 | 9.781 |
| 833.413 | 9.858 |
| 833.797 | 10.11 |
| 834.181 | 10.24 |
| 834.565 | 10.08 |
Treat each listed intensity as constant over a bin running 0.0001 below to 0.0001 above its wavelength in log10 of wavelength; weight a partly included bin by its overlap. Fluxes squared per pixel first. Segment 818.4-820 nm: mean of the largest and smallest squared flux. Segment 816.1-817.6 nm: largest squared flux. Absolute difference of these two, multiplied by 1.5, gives 17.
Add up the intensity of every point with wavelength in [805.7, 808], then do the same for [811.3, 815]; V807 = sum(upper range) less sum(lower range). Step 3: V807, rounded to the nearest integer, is 42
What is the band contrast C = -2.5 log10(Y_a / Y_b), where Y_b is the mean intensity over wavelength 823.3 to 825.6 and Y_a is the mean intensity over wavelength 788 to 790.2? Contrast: -0.06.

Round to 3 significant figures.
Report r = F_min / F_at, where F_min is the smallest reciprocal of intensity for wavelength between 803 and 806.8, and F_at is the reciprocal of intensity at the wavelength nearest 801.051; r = 0.993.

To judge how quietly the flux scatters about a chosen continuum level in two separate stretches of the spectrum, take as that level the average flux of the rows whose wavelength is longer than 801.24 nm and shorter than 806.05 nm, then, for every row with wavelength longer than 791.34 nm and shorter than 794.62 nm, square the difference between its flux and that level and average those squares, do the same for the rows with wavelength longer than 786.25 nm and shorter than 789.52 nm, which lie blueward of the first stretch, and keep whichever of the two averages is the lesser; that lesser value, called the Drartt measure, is 0.032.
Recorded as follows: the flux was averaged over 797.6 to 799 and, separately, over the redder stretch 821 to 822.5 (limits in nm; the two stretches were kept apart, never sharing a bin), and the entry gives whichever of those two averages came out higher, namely 10.6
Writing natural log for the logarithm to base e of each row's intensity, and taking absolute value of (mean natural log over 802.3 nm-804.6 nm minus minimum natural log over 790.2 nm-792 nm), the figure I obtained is 0.019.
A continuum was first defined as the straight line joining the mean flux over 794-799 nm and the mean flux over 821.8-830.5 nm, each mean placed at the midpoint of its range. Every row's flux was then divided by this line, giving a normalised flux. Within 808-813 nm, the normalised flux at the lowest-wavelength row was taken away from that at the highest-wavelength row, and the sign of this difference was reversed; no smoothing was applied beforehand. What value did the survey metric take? -0.03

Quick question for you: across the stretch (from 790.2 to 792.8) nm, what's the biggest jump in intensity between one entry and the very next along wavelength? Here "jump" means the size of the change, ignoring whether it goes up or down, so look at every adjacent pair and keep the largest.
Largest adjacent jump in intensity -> 0.17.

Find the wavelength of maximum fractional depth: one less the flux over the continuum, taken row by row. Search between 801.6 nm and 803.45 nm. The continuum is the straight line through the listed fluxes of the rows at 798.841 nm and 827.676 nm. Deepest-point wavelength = 802.528 nm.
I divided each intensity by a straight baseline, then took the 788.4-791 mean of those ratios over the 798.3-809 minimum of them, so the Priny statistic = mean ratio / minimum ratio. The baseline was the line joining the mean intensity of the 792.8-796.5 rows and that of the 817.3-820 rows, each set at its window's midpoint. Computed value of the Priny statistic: 1.01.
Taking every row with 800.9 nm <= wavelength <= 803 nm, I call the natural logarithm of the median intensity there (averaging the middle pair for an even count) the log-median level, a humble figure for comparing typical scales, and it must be 2.37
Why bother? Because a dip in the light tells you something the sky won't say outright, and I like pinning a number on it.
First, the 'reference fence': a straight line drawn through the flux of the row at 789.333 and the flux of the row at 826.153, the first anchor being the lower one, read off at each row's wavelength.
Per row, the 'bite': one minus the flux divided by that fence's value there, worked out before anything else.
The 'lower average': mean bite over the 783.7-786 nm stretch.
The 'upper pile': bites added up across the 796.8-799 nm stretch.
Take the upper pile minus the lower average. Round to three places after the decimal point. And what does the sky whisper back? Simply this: 0.038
